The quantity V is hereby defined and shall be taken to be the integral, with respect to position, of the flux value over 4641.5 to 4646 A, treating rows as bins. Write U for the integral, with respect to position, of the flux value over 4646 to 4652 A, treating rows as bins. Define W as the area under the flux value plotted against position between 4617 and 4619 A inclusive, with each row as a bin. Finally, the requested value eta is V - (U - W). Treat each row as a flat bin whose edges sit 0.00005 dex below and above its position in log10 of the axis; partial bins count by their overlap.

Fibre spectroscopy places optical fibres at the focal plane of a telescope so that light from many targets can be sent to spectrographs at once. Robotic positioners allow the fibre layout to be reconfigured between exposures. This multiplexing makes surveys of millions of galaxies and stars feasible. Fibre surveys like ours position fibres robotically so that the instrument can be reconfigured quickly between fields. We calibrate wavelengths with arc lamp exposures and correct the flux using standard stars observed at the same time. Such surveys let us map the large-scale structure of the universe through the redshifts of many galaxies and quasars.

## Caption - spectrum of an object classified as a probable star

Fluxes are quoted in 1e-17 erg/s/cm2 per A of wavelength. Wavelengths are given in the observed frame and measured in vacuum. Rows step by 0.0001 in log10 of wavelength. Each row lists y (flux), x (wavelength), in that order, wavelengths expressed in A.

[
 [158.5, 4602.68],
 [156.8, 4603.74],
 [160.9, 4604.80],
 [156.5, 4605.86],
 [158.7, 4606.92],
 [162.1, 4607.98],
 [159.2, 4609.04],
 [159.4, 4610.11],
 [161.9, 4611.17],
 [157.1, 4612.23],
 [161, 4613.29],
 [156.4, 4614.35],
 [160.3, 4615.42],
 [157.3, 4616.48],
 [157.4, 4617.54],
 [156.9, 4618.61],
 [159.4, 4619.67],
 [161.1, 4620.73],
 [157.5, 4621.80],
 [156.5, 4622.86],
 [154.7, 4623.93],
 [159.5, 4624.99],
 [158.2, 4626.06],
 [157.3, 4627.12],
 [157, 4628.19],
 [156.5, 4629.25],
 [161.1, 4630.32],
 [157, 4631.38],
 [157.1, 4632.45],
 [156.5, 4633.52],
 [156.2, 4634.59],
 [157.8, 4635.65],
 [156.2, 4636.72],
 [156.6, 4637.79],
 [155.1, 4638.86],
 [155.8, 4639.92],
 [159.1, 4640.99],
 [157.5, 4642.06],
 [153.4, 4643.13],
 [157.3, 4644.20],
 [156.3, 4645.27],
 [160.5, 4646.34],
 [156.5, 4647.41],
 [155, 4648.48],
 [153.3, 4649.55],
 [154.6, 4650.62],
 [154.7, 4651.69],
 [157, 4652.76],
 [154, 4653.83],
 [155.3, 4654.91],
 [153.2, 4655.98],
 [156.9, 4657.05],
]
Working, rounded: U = 934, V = 703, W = 314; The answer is 82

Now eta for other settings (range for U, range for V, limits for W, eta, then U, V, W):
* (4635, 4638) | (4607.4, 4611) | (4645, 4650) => 887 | 471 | 577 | 782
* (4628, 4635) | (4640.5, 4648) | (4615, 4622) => 1187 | 1101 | 1178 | 1110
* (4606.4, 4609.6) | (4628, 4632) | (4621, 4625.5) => 829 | 511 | 633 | 707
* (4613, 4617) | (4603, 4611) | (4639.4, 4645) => 1515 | 634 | 1273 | 876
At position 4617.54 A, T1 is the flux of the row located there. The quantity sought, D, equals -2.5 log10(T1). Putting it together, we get -5.493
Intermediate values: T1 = 157.4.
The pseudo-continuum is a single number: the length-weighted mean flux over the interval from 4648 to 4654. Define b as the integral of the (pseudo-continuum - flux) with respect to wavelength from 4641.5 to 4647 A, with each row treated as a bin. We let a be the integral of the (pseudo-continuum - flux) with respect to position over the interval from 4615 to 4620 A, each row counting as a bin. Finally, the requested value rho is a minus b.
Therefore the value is -5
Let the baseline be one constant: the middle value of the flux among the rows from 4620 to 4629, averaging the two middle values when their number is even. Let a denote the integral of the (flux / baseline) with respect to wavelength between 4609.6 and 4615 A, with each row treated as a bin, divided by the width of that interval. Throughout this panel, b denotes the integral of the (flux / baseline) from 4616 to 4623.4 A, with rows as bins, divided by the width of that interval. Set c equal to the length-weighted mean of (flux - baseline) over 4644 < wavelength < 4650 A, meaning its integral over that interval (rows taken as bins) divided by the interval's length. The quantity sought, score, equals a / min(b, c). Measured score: -1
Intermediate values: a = 1.011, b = 1.00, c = -1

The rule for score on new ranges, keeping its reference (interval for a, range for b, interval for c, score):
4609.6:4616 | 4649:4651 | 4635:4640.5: -1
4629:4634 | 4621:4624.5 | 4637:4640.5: -1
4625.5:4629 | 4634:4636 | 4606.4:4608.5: 1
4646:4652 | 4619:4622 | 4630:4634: 3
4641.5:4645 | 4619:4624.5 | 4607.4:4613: 1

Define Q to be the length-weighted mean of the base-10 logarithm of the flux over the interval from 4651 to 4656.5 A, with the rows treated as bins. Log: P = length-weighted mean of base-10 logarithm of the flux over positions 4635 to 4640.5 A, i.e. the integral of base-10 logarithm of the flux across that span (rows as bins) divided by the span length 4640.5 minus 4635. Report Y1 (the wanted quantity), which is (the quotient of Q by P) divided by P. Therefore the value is 0.453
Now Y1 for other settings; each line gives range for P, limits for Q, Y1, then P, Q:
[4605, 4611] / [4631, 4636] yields 0.453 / 2.20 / 2.19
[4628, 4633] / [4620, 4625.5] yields 0.455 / 2.20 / 2.20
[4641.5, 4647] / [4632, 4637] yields 0.456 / 2.19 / 2.19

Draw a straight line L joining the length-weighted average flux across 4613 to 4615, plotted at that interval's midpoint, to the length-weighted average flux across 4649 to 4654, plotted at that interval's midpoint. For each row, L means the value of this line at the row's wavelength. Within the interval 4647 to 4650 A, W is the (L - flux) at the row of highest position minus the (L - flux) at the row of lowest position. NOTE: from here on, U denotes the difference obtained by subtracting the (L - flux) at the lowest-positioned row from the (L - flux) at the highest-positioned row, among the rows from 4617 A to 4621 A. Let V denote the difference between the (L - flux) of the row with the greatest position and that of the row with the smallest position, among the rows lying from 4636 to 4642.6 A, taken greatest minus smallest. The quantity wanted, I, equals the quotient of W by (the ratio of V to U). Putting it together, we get 6.8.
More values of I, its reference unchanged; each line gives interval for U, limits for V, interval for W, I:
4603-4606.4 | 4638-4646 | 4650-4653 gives 0.2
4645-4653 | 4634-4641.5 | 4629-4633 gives -0.3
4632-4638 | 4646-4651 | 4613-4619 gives 0.0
